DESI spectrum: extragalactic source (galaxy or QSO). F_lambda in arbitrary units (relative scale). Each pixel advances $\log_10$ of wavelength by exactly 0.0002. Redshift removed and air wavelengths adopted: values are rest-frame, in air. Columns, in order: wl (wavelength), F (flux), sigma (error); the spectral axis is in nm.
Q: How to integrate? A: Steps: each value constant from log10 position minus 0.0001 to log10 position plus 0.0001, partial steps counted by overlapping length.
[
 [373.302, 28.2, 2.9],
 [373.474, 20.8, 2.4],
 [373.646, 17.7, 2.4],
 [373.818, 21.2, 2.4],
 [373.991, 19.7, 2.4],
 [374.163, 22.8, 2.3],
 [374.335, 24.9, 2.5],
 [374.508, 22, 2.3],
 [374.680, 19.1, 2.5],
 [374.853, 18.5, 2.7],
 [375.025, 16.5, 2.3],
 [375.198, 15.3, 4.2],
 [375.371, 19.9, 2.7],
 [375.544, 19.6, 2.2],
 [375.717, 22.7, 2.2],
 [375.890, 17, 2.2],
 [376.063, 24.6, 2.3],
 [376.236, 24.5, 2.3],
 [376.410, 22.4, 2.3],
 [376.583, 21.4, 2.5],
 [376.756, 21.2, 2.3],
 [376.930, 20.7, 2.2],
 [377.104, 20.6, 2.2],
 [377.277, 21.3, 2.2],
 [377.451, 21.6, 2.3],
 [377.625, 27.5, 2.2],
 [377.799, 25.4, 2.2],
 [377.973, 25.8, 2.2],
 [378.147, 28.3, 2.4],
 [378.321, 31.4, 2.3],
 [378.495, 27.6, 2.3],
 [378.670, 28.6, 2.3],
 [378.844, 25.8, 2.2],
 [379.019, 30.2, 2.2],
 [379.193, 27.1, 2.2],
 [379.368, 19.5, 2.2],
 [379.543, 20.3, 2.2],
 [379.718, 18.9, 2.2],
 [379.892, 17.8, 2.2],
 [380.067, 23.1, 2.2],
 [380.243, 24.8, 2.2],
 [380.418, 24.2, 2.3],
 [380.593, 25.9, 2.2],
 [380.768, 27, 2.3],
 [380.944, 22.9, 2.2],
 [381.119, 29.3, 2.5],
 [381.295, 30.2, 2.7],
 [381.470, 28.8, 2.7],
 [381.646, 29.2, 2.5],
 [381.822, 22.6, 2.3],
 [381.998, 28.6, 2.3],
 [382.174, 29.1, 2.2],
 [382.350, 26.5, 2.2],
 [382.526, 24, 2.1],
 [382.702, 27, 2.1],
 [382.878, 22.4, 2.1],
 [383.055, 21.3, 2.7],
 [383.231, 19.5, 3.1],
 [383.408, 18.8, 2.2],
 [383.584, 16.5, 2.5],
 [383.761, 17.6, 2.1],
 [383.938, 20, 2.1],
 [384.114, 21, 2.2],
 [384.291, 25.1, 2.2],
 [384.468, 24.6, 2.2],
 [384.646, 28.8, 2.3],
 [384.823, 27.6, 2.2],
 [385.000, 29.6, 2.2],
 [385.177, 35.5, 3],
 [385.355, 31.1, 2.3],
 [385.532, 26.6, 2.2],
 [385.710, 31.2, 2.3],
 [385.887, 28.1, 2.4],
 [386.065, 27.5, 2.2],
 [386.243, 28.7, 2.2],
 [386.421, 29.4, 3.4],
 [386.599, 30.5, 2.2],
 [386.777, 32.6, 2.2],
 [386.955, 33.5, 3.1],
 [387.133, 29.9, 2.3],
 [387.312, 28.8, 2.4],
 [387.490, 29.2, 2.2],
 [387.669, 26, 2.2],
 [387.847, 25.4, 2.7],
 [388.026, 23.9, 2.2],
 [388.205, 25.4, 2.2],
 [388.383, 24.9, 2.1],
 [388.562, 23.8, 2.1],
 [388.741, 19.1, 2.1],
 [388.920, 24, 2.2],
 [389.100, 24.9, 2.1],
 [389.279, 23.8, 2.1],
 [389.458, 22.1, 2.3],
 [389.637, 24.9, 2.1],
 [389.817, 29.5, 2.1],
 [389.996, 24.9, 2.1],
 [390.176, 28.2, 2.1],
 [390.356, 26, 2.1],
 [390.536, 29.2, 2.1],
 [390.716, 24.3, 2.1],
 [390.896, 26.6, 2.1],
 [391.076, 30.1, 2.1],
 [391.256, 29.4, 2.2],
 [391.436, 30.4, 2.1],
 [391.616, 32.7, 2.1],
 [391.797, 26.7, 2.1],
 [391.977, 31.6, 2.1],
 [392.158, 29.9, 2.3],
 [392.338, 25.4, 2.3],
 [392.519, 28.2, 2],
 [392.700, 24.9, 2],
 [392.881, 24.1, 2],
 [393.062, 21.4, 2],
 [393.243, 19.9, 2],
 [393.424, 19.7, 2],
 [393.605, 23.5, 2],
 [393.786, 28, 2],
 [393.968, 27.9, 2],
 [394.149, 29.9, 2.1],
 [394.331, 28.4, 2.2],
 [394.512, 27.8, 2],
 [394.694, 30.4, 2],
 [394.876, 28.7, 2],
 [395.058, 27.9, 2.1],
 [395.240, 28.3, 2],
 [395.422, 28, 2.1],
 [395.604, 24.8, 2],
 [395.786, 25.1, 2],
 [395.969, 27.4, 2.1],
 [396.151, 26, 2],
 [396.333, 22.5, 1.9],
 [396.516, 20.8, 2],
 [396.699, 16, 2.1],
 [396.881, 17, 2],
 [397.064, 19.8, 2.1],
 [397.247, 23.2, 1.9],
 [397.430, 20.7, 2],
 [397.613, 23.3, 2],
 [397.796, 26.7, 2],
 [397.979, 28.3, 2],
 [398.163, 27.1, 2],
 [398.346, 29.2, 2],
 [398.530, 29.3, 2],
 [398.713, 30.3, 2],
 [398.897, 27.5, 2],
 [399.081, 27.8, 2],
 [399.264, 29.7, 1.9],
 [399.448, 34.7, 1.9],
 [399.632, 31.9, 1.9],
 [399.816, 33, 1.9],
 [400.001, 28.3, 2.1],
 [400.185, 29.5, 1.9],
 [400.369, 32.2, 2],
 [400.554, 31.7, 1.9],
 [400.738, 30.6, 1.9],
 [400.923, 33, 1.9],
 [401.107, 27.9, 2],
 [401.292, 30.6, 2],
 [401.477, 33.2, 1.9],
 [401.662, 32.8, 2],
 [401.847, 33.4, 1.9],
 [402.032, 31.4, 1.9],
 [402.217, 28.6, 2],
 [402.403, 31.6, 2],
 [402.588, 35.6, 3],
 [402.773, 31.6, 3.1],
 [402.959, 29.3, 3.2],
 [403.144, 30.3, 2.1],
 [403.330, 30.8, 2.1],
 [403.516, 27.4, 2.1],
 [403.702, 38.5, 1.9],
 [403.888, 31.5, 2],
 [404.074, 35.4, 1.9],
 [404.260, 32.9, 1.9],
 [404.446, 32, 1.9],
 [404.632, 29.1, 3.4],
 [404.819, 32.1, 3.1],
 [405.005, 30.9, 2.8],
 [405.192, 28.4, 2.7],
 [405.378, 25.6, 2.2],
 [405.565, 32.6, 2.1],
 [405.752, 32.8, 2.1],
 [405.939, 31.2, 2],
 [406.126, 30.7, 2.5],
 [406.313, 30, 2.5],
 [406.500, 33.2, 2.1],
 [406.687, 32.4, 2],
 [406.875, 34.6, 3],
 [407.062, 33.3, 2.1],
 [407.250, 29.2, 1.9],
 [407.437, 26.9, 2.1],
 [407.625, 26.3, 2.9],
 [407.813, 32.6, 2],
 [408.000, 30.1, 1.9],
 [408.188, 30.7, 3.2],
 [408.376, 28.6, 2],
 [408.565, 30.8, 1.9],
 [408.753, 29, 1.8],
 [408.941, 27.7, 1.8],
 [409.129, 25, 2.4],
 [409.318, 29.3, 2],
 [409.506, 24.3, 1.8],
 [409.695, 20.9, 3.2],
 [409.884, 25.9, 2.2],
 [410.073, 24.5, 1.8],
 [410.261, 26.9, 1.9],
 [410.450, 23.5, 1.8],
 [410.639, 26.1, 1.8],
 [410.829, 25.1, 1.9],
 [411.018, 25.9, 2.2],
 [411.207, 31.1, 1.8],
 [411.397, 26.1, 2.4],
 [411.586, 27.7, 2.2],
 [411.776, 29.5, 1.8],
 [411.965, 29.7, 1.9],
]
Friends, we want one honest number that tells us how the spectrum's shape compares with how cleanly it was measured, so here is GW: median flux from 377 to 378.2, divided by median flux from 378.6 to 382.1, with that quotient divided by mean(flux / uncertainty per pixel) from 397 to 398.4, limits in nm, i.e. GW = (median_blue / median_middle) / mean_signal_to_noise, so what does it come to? 0.079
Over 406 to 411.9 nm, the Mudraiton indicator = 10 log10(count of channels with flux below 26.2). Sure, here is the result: 10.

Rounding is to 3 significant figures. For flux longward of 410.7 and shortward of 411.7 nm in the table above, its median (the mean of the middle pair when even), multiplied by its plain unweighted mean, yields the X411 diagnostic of 709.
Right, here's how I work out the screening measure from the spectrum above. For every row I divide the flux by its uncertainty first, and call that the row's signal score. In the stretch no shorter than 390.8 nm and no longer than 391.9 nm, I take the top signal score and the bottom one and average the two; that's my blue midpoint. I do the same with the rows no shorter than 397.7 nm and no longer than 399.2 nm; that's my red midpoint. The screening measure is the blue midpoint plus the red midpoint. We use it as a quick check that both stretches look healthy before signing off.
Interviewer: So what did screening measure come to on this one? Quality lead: 28.4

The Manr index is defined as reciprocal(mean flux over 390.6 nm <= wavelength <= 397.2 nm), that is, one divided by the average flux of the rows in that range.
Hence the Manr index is 0.0386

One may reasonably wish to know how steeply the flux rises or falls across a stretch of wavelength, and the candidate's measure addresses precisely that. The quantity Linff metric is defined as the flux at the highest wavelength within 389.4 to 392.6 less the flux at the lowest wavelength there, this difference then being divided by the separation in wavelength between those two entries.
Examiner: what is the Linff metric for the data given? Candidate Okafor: 2.0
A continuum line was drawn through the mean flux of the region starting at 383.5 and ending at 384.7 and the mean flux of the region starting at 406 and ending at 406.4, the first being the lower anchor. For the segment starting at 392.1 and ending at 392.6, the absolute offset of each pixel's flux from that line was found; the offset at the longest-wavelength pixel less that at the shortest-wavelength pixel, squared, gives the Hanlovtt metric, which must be 3.4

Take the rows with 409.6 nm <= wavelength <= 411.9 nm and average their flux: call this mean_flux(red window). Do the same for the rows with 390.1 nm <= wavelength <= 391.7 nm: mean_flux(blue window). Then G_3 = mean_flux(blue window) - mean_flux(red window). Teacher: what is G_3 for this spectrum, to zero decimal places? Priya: 2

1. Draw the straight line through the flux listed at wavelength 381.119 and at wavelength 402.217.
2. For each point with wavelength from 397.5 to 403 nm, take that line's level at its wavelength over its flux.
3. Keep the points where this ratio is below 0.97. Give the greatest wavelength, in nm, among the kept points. 402.773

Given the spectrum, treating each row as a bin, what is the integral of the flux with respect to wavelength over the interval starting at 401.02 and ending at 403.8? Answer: 87.7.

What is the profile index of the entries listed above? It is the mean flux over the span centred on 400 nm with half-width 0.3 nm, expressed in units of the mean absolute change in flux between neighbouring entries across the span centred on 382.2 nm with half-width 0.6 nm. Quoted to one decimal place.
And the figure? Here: 8.6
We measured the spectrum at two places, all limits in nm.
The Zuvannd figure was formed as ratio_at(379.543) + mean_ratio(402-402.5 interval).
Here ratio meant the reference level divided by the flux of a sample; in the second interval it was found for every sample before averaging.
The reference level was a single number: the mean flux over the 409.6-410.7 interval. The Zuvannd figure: 2.02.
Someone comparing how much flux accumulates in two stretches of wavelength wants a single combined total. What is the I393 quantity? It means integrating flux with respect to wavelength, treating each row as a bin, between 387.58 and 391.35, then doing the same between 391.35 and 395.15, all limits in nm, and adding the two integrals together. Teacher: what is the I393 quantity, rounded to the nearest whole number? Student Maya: 199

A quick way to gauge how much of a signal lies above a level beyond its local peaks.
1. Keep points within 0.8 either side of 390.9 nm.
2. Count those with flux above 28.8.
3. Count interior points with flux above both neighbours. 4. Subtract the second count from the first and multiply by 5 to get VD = 15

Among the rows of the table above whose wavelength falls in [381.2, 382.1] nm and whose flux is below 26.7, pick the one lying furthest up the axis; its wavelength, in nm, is 381.822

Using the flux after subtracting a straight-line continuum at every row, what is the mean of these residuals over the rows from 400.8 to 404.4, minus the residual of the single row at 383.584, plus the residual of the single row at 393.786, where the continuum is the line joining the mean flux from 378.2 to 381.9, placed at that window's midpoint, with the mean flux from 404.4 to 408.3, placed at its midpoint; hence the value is 11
